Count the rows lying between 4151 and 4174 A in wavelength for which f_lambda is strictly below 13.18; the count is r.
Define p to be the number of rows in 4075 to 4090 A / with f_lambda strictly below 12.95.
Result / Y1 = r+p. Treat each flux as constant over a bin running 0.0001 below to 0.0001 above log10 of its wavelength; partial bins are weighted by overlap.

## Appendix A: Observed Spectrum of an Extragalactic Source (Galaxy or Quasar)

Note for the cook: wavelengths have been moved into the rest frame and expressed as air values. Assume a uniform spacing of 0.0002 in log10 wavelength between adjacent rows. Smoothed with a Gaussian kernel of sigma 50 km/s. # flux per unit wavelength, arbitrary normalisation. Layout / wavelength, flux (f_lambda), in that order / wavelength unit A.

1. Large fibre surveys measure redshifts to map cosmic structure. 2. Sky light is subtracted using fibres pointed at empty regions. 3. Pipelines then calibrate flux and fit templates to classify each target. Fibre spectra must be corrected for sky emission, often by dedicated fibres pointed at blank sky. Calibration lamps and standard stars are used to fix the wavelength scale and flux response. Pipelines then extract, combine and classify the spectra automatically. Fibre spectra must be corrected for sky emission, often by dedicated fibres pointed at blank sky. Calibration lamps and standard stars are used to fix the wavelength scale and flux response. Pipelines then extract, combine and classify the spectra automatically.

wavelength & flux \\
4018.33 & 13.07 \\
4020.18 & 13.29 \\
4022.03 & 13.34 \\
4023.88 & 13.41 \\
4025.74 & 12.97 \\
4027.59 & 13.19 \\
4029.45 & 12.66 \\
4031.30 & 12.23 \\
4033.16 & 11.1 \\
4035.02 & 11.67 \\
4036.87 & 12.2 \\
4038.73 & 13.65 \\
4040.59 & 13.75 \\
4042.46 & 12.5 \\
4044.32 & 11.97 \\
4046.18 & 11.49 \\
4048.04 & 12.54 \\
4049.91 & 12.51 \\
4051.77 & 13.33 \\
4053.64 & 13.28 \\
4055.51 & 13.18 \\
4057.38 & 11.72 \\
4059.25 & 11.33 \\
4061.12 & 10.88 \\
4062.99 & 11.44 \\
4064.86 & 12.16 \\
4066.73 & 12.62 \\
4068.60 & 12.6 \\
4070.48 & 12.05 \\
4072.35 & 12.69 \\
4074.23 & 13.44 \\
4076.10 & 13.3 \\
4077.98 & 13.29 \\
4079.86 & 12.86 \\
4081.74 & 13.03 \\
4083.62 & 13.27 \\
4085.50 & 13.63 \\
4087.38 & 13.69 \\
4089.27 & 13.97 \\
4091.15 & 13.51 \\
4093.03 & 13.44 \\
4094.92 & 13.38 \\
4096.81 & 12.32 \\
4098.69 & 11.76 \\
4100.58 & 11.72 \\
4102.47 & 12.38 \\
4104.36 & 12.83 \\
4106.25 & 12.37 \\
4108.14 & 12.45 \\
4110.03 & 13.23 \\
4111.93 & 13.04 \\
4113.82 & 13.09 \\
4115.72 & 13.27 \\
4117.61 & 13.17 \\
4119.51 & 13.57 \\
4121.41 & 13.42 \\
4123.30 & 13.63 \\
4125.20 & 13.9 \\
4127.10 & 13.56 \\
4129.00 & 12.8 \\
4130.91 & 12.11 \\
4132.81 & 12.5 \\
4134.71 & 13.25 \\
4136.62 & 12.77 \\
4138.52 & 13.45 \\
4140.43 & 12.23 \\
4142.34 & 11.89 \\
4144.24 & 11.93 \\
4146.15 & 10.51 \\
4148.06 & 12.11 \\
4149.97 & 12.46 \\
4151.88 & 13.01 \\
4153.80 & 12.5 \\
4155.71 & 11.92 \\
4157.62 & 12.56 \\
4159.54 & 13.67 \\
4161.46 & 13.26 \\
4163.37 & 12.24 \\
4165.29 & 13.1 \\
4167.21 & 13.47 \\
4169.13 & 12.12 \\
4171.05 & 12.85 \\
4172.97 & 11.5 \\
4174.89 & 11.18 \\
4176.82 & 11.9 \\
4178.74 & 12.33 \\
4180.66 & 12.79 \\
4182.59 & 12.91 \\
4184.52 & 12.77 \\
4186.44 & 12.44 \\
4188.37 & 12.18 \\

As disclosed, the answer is 10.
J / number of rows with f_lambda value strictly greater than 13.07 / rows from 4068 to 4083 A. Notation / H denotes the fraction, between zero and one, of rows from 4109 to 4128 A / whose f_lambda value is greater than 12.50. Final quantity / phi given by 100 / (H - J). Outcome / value -50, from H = 1.00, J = 3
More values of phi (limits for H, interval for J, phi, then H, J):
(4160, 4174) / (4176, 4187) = 175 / 0.57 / 0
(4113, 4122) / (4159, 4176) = -33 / 1.00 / 4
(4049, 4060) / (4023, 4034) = -75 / 0.67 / 2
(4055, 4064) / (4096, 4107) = 500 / 0.20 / 0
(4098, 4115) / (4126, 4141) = -39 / 0.44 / 3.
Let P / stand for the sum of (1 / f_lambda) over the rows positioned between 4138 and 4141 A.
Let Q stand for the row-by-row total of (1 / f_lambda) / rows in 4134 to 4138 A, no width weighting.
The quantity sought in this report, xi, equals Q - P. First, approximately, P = 0.16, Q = 0.15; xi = 0.00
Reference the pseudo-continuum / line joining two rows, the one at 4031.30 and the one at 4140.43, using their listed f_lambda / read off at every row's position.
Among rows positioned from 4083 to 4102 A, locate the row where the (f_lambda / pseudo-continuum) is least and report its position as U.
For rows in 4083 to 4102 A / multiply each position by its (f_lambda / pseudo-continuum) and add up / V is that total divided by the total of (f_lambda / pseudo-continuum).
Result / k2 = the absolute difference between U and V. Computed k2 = 8.7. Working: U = 4100.58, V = 4091.8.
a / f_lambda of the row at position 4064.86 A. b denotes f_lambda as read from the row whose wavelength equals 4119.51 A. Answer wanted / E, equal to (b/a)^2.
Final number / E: 1.25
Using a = 12.16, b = 13.57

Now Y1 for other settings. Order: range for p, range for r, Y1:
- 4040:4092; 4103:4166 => 37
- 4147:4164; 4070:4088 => 10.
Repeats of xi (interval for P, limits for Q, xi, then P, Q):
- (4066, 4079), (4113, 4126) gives -0.02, 0.55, 0.52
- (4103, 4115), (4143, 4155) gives 0.03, 0.47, 0.50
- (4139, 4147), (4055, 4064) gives 0.08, 0.34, 0.43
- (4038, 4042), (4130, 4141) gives 0.33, 0.15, 0.47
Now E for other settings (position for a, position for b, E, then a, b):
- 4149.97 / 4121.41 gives 1.16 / 12.46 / 13.42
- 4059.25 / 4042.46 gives 1.22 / 11.33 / 12.5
